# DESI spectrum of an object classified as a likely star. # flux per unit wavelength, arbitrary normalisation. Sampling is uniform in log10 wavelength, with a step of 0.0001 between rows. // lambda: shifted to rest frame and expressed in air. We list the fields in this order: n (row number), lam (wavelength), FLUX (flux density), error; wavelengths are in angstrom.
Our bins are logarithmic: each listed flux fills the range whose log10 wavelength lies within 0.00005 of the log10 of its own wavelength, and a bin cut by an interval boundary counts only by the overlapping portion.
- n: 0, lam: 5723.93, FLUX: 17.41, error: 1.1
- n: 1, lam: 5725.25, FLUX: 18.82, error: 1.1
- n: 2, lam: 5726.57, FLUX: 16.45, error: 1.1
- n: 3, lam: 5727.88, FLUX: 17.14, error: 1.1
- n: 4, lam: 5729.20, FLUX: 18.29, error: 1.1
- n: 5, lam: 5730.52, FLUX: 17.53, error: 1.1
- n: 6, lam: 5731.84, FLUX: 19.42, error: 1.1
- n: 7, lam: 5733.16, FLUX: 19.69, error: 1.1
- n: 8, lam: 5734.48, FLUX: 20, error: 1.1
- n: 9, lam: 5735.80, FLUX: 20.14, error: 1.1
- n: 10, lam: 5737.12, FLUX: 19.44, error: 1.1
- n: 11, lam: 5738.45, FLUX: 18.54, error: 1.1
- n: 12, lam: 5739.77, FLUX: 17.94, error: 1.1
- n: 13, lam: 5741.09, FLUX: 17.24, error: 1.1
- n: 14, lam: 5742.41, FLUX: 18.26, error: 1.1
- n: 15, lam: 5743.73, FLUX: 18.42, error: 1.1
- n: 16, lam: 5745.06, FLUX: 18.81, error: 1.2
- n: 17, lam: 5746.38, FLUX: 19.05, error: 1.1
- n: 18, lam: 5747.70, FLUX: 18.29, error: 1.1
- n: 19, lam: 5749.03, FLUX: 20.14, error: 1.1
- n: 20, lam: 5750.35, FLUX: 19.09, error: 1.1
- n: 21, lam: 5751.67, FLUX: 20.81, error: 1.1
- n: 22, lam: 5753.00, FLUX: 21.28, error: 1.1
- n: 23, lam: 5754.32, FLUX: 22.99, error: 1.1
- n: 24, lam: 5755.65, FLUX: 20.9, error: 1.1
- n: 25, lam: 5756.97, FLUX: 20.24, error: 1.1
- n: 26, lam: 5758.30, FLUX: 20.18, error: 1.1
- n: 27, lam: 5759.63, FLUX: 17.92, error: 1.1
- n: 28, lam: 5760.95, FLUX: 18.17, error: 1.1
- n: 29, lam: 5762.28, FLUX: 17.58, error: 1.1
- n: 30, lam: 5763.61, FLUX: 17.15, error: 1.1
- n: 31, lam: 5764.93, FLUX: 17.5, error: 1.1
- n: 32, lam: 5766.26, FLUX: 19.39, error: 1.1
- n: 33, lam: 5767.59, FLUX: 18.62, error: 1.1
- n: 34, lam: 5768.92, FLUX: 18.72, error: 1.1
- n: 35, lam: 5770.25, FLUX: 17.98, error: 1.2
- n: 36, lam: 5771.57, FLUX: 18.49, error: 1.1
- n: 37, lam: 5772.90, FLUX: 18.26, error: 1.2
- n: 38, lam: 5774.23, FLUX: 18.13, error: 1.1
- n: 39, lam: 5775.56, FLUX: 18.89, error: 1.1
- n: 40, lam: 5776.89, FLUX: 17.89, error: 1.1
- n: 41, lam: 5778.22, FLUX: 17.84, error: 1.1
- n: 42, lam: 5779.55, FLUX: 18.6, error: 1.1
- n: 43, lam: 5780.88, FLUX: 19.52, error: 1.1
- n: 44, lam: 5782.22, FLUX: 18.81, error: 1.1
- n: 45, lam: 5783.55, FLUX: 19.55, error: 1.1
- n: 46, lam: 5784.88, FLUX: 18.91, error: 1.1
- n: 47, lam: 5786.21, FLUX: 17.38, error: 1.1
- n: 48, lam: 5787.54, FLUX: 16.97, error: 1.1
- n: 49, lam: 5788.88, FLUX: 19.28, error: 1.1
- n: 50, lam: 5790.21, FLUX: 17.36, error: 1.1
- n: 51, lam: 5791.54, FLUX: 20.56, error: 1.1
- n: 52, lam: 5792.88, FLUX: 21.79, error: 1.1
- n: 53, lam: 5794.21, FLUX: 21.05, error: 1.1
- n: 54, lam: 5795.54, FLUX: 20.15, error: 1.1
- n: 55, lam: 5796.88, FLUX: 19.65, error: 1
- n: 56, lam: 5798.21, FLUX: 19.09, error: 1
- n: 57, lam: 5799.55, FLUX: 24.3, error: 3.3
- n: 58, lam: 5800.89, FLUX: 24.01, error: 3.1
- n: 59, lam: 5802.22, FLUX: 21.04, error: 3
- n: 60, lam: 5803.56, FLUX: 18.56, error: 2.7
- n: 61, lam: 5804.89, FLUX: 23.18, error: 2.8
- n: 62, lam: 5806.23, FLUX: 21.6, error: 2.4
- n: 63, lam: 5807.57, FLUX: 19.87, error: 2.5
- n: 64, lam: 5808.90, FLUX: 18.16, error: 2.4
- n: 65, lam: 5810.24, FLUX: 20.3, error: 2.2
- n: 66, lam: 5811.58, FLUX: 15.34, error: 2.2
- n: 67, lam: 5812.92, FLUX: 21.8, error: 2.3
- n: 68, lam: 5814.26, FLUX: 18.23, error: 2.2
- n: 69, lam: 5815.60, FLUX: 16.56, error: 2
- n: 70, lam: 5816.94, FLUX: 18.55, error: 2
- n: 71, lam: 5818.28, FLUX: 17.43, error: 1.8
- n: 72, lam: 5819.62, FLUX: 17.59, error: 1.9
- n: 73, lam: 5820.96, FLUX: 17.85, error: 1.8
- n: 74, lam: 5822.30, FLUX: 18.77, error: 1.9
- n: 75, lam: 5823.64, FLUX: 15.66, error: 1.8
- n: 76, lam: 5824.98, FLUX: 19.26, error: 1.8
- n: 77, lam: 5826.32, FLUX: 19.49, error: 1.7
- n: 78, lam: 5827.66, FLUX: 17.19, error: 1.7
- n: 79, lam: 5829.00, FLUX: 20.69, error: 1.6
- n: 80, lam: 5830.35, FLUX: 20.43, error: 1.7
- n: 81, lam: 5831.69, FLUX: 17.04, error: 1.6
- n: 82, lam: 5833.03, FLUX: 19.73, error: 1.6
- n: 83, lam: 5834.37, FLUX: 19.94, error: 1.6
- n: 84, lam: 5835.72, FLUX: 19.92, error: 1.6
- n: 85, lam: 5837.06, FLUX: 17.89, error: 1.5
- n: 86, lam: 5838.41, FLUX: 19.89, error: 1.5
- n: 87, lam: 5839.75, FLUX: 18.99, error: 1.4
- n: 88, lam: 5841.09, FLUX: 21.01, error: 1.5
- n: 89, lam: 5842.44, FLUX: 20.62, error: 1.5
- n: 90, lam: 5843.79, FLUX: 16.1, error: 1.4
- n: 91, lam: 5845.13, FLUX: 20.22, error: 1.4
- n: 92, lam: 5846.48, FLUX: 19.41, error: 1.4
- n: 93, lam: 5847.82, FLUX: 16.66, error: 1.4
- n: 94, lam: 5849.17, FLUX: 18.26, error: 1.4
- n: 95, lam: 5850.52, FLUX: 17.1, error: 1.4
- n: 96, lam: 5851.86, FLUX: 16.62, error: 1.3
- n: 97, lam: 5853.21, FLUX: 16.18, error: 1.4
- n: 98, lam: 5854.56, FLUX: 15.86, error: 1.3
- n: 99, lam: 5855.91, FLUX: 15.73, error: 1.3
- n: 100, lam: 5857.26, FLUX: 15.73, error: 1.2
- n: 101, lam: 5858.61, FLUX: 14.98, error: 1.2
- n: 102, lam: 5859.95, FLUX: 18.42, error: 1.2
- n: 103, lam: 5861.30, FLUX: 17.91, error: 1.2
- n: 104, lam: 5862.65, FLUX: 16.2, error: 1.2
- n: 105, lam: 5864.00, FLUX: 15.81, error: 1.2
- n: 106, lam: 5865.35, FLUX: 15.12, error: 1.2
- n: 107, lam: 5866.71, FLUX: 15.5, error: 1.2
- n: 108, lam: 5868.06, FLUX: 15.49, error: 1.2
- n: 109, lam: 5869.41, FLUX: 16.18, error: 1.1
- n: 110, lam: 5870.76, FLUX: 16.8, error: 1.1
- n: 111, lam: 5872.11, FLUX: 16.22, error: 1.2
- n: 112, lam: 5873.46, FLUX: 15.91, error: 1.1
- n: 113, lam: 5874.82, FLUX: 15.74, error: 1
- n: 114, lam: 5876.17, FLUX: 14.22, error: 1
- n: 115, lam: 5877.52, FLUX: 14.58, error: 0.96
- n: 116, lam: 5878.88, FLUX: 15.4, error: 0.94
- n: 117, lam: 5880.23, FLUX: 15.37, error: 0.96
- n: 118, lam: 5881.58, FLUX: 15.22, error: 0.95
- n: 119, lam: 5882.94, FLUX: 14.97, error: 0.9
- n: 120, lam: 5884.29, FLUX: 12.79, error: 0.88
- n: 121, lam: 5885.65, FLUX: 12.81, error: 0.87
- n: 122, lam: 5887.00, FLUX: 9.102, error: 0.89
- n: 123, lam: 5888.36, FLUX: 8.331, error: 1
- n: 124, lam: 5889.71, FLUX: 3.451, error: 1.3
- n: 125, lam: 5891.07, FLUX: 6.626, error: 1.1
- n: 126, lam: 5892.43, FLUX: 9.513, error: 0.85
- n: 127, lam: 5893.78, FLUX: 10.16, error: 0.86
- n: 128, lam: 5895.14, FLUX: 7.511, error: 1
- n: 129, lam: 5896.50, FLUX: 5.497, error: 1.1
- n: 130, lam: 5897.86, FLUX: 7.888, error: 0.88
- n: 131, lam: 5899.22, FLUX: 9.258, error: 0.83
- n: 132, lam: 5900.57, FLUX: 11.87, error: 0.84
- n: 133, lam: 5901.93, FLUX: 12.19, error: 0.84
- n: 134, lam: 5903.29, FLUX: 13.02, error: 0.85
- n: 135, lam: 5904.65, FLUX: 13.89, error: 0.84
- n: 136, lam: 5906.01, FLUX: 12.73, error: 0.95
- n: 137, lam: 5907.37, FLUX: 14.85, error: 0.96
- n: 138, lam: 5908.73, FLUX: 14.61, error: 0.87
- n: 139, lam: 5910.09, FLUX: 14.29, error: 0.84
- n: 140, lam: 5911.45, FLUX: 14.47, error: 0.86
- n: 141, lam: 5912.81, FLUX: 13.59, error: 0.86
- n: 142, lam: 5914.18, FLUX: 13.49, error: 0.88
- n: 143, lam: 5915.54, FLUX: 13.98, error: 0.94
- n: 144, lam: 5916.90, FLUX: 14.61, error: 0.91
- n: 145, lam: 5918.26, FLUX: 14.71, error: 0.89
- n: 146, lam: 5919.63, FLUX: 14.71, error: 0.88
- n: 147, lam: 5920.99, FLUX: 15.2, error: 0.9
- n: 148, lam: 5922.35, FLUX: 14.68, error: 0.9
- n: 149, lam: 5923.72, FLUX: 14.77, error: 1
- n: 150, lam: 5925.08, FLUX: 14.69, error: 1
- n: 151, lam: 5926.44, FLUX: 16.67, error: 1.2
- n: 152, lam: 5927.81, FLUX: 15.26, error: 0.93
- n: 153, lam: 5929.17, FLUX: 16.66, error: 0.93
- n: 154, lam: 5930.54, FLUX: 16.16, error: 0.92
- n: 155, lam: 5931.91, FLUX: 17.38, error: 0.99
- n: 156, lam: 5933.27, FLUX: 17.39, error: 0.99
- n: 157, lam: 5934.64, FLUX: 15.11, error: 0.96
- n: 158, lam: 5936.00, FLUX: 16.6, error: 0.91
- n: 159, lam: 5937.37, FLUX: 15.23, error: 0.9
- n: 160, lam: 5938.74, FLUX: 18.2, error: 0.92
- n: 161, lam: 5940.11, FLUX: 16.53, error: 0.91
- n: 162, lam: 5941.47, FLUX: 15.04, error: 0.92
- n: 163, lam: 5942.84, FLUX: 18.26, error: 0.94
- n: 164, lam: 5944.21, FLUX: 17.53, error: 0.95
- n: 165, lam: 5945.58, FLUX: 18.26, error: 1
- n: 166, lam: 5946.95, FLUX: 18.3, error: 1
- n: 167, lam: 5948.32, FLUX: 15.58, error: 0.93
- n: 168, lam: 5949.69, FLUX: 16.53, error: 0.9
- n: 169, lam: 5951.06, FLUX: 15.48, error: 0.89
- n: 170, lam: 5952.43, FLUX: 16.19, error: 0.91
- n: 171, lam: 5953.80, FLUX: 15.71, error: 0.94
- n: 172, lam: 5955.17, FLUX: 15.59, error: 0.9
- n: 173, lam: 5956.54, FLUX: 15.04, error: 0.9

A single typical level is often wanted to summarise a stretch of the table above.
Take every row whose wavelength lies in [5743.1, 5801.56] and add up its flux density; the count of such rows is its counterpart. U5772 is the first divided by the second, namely 19.3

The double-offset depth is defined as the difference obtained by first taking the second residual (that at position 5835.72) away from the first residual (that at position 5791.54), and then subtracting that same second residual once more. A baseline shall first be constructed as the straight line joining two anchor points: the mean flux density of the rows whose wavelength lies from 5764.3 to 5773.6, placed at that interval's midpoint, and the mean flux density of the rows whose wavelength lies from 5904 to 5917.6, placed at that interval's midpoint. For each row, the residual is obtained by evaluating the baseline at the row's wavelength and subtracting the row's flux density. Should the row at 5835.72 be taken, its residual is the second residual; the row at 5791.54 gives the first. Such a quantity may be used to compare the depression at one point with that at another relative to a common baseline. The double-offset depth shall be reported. 4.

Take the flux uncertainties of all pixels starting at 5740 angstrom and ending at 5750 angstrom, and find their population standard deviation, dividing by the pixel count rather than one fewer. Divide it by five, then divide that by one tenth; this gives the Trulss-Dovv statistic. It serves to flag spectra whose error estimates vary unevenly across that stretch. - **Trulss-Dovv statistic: 0.07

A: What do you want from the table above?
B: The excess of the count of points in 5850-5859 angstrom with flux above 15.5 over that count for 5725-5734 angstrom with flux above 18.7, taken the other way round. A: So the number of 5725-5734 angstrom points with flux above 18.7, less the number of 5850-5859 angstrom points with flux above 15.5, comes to -3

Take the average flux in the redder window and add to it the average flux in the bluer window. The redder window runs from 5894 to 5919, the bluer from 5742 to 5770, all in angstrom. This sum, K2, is 32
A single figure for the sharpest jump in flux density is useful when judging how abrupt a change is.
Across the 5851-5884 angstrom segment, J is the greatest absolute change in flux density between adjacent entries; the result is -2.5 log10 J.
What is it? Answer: -1.3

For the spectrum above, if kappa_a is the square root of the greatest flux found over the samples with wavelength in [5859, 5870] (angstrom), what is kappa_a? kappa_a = 4.29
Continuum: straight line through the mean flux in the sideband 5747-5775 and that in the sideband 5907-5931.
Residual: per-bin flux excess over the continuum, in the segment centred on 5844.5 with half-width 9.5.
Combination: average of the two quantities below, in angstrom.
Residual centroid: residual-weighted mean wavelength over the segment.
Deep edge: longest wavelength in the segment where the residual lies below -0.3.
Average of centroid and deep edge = 5847.4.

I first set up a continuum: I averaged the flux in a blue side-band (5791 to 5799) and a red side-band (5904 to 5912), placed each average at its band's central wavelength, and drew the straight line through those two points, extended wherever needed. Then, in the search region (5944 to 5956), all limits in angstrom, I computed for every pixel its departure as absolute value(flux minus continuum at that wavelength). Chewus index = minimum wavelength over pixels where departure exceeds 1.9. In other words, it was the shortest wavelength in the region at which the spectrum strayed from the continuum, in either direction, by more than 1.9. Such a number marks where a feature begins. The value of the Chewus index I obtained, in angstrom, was 5944.21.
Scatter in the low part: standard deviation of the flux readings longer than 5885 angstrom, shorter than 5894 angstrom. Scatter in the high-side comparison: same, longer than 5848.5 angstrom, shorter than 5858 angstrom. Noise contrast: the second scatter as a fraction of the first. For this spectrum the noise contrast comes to 0.3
